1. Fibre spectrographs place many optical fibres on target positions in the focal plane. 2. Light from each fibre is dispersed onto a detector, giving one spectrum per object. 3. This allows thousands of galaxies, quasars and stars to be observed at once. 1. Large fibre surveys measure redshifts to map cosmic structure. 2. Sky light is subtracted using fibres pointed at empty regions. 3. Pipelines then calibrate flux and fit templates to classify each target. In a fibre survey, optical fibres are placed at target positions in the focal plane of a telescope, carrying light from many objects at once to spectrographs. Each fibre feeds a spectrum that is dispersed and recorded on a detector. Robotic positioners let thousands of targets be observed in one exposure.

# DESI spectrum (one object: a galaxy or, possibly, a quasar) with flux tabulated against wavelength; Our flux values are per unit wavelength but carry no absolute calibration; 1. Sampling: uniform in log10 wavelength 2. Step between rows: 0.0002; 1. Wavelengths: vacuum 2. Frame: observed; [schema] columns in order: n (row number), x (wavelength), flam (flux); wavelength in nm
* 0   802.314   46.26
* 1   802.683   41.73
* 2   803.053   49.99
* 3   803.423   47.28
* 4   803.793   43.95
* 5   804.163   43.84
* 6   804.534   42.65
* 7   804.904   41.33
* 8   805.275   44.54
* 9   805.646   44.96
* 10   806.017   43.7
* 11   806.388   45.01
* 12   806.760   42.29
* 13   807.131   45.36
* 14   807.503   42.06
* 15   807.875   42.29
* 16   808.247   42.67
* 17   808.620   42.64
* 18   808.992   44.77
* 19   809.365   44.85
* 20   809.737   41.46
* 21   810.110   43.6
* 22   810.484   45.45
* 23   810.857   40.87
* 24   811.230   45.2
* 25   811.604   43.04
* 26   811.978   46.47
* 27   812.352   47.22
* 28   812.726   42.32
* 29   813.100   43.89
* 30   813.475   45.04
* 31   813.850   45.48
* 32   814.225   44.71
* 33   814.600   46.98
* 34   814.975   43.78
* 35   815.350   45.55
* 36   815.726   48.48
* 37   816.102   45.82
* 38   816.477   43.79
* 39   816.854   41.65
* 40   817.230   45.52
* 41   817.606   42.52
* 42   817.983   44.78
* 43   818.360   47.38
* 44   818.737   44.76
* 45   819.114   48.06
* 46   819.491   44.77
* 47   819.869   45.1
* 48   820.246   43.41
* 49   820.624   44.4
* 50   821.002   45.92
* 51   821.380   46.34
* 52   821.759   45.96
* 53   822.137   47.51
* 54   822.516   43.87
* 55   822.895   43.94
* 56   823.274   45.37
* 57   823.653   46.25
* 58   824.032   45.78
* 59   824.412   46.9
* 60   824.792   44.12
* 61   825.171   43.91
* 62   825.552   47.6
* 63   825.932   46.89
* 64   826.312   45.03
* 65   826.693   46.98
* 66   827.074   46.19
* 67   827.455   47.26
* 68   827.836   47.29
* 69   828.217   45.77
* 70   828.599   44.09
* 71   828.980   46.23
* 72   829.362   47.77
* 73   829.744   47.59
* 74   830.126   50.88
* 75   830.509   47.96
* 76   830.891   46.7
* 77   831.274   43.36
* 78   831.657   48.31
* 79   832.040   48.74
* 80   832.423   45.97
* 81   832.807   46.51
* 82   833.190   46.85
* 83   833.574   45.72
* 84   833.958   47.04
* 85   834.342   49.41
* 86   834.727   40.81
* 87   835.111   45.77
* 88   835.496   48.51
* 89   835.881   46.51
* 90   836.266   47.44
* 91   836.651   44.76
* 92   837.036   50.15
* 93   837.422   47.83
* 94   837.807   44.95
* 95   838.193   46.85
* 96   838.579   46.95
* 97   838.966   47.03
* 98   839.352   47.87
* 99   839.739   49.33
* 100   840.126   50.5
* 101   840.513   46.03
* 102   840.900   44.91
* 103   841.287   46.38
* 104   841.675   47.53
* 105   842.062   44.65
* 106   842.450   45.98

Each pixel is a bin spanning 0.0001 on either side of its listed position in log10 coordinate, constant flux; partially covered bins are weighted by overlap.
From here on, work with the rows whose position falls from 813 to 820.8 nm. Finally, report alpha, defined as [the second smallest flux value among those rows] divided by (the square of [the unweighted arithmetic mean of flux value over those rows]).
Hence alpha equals 0.0210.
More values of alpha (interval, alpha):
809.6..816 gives 0.0208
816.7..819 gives 0.0215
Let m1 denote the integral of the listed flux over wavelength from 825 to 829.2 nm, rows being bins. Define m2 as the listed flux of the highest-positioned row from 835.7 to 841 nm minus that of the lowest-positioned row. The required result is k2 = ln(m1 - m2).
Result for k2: 5.3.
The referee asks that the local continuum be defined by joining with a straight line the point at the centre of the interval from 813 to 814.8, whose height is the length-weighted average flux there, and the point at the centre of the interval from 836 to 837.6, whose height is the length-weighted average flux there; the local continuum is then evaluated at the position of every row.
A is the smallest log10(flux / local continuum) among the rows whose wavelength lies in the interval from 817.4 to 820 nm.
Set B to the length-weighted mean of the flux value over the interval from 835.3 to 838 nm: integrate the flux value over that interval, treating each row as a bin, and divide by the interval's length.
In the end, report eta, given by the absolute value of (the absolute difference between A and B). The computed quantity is 47.2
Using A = -0.0306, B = 47.2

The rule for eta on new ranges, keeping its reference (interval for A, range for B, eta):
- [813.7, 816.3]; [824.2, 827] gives 45.9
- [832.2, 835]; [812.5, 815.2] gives 44.7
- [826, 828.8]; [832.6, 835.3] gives 46.0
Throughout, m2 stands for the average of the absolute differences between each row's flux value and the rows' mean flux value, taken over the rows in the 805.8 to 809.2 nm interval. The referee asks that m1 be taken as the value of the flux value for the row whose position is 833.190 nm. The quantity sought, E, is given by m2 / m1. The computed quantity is 0.024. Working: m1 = 46.85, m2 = 1.15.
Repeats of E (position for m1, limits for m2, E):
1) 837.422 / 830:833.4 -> 0.032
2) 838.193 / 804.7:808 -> 0.029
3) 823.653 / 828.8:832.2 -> 0.030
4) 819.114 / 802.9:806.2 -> 0.038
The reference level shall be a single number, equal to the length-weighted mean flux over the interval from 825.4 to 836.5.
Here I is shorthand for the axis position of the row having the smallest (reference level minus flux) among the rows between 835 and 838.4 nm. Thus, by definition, 837.036 nm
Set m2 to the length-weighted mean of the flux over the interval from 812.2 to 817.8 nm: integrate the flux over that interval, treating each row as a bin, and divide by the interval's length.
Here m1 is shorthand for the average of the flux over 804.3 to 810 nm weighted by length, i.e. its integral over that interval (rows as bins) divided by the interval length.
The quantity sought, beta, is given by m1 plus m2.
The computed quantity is 88.2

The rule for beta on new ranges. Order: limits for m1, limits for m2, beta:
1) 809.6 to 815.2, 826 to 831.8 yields 91.2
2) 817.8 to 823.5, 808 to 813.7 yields 89.4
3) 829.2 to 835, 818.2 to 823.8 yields 92.4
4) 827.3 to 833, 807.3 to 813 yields 90.6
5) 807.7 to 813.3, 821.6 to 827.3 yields 89.6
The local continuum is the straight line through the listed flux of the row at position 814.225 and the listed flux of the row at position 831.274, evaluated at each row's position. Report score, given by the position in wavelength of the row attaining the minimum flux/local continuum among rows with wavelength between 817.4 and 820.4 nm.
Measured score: 817.606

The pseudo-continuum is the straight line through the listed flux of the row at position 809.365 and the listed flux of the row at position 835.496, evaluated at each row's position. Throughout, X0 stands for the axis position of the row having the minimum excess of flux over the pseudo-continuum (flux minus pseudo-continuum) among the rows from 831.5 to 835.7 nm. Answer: 834.727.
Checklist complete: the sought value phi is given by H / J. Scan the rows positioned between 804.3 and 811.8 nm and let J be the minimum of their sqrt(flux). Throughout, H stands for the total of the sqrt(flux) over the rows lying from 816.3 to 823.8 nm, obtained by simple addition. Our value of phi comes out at 21.0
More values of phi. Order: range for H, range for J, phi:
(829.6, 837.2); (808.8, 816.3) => 21.4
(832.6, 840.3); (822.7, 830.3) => 20.7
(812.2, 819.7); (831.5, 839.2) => 21.0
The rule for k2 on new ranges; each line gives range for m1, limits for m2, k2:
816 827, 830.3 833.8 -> 6.2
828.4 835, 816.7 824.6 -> 5.7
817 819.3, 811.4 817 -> 4.7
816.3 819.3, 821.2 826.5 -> 4.9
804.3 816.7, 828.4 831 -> 6.3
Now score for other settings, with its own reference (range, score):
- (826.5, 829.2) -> 828.599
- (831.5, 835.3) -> 834.727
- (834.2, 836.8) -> 834.727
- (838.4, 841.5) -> 840.900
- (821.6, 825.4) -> 822.516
